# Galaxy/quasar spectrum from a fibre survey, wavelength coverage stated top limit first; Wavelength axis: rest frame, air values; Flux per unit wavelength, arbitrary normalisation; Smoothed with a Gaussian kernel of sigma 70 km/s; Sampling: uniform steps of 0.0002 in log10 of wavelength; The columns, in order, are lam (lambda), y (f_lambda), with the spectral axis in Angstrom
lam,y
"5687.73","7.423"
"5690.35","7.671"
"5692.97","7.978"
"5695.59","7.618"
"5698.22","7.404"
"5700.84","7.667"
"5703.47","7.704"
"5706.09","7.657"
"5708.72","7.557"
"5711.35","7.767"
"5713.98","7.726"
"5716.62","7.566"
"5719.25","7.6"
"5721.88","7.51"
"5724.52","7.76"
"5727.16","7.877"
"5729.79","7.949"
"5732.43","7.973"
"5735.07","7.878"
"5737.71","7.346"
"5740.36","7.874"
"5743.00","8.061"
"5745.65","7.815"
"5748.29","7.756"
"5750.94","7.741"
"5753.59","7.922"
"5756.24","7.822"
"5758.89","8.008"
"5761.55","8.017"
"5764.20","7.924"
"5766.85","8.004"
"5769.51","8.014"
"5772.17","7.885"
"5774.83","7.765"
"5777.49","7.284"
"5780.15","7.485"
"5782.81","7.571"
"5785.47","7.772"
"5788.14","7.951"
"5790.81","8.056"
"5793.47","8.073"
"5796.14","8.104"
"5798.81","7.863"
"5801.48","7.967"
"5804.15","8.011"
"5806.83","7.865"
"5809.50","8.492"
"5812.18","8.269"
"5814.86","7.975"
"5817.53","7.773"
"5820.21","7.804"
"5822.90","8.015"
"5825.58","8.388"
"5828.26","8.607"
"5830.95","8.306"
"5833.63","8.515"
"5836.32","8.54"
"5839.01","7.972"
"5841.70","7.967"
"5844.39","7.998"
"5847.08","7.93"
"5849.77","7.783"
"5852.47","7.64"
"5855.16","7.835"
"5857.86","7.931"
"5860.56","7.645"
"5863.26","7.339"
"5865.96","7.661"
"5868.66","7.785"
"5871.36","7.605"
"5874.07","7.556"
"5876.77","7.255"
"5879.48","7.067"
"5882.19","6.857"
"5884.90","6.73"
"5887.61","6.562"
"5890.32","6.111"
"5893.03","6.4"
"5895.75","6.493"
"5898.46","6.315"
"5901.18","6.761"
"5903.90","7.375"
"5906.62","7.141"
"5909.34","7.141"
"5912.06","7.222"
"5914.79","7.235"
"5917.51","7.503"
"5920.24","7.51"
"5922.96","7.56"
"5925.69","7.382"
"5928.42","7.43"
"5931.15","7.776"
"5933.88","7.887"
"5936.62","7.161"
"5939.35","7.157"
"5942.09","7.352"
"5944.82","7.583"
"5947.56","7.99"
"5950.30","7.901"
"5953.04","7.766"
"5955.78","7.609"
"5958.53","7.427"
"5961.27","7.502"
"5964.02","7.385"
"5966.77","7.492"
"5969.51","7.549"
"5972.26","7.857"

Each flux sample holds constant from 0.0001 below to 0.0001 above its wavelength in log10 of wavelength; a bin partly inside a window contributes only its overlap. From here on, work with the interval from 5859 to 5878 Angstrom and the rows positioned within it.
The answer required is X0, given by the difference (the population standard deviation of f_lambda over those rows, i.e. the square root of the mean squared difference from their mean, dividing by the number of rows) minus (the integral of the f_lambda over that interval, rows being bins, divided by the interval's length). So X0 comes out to -7.4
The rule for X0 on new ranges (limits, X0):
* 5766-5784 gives -7.4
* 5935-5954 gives -7.2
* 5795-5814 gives -7.9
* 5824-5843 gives -8.1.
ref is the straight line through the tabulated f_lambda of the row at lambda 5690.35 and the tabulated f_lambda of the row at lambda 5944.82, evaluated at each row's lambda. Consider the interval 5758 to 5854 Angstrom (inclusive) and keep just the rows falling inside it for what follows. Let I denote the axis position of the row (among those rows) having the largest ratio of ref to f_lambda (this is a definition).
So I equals 5777.49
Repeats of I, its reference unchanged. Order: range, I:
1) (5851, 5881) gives 5879.48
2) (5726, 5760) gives 5737.71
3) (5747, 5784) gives 5777.49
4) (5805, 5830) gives 5817.53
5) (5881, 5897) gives 5890.32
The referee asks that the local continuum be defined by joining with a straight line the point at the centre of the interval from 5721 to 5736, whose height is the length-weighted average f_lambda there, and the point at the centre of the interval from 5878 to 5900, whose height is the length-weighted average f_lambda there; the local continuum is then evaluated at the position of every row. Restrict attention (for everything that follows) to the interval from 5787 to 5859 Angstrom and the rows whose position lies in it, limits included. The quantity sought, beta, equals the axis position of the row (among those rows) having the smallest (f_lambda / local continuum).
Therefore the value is 5788.14 Angstrom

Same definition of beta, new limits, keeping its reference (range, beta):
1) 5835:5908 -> 5890.32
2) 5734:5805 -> 5737.71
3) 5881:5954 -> 5890.32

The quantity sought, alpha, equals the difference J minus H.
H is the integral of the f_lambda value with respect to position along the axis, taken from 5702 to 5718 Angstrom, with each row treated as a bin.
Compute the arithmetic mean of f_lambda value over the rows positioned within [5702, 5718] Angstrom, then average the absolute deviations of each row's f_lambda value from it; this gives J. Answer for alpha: -123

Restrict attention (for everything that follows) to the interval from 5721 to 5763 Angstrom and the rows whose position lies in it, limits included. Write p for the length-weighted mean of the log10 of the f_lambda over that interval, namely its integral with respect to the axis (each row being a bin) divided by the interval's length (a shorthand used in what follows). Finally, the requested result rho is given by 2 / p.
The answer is 2.24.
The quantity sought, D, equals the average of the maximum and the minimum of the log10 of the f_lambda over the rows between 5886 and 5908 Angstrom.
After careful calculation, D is 0.827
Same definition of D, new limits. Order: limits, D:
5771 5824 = 0.896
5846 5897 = 0.843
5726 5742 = 0.884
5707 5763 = 0.886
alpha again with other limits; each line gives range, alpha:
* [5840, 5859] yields -149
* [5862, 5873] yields -83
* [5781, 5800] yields -150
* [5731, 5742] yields -85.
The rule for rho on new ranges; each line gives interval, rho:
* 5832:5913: 2.31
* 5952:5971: 2.28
